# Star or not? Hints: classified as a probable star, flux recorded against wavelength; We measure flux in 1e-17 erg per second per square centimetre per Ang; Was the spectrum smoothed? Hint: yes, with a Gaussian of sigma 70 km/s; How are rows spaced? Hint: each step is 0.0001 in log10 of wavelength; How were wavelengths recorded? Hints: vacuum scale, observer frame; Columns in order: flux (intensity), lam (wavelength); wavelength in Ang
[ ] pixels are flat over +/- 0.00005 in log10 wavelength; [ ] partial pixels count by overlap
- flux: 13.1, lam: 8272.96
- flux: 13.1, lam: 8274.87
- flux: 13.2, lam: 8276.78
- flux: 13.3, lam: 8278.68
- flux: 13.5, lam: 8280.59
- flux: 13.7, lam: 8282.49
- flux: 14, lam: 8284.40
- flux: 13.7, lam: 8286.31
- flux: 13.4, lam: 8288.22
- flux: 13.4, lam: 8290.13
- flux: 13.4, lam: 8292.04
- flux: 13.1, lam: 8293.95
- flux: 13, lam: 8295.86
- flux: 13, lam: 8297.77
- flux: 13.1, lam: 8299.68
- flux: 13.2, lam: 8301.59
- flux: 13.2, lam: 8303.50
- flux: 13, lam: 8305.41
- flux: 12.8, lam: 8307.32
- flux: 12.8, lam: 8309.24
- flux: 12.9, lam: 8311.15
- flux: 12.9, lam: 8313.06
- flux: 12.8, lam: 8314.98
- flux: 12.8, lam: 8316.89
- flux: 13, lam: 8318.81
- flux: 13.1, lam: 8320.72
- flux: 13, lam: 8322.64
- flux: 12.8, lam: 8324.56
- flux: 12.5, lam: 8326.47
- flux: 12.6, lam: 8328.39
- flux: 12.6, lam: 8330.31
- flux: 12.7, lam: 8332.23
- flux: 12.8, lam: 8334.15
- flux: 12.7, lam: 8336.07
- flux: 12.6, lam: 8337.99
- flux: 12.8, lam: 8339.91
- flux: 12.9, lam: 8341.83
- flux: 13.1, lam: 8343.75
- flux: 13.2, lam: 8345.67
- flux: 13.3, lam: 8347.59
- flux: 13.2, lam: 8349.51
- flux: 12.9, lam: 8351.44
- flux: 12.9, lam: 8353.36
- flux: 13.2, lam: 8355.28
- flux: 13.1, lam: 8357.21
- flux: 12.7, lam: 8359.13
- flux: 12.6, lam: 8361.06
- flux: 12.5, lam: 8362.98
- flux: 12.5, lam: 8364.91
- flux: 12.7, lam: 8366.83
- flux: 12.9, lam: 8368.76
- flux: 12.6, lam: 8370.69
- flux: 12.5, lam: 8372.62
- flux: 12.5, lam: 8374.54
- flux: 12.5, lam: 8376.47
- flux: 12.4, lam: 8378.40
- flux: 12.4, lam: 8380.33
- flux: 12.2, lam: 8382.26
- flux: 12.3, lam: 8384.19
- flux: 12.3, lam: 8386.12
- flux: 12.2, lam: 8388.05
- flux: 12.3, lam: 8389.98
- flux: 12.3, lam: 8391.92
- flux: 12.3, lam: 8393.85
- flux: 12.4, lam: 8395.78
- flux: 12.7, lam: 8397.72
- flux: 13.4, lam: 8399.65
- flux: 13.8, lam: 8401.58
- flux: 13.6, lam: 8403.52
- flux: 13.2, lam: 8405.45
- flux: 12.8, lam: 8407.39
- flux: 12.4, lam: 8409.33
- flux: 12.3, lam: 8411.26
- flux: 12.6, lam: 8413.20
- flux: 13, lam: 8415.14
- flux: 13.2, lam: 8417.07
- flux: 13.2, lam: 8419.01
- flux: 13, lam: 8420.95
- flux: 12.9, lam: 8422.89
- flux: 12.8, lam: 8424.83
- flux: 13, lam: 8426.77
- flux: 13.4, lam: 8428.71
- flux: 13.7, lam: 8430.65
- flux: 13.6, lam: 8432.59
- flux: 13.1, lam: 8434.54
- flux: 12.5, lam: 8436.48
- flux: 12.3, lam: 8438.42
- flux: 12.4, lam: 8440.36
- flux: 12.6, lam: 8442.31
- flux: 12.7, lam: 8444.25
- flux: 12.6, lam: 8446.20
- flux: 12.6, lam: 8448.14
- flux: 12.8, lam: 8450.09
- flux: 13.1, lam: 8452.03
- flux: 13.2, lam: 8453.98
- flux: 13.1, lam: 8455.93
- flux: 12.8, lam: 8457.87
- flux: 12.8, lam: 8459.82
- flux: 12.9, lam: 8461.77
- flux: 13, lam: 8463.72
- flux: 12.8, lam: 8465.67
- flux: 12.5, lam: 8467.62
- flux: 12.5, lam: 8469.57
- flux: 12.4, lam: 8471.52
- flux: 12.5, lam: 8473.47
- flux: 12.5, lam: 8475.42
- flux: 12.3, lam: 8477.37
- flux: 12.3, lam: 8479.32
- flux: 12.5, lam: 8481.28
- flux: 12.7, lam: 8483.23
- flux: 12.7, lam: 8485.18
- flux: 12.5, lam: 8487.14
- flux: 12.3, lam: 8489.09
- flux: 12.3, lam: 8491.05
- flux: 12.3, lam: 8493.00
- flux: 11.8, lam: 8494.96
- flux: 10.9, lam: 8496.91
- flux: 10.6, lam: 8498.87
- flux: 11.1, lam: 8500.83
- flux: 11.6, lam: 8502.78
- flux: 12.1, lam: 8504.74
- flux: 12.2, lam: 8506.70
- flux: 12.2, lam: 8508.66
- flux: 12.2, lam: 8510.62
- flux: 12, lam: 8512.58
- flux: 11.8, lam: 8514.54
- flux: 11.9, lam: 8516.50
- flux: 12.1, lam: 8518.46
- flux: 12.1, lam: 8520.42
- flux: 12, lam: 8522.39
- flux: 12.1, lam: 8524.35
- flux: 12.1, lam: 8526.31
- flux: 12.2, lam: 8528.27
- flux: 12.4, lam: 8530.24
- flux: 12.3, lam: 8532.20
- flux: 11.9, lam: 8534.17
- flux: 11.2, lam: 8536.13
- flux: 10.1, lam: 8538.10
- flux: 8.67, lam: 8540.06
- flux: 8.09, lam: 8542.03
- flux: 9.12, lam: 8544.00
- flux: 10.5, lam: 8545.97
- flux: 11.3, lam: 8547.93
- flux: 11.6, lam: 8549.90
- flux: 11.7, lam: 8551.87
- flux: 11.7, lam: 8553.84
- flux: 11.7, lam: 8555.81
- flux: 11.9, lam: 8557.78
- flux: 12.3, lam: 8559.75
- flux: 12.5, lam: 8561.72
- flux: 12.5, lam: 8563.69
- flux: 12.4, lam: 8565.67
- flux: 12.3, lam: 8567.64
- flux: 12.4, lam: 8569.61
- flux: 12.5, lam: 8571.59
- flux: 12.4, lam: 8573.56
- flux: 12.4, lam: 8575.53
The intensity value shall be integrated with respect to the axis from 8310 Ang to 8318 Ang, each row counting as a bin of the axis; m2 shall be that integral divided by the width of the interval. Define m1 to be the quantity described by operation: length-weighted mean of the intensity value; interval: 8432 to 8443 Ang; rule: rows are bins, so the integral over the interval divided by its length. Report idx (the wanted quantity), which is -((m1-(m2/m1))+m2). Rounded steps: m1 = 12.7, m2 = 12.85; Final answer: -24.6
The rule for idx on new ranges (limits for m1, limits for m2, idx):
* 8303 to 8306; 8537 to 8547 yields -21.7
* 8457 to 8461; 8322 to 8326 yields -24.6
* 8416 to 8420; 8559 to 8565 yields -24.7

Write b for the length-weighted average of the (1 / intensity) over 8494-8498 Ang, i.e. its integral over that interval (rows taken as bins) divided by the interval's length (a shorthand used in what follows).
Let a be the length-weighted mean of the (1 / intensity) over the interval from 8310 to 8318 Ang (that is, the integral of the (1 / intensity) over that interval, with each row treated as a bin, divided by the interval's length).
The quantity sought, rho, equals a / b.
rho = 0.88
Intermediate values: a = 0.078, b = 0.088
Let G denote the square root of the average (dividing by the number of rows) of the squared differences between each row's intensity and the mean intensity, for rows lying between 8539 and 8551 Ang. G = 1.33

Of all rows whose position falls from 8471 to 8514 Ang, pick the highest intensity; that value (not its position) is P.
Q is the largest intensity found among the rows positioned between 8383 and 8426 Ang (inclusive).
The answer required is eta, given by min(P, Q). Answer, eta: 12.7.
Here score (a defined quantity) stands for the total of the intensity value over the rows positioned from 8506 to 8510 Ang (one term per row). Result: 24.40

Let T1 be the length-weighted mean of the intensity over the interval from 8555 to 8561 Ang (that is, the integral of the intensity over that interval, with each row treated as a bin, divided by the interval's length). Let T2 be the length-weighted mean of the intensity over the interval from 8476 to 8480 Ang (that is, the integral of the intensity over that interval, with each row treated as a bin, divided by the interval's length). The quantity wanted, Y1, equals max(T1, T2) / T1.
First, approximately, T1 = 12.0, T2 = 12.3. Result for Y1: 1.027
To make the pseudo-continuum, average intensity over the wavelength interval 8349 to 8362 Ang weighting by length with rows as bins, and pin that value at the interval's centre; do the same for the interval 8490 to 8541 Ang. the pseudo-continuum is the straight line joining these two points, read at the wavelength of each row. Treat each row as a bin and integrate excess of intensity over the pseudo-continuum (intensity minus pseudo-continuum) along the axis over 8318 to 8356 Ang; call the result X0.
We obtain -7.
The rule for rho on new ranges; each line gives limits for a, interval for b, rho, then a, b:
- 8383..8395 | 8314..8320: 1.05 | 0.081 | 0.078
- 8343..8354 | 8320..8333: 0.97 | 0.076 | 0.078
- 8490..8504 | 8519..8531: 1.06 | 0.087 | 0.082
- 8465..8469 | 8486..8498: 0.95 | 0.079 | 0.083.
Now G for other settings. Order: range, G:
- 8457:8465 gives 0.08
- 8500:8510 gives 0.43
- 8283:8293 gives 0.24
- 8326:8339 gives 0.09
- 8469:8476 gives 0.04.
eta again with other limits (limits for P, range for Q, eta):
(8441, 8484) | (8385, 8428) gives 13.2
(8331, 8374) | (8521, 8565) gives 12.5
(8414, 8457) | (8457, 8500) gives 13.0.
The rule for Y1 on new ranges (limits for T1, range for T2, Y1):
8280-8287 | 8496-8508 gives 1.000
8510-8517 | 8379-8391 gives 1.026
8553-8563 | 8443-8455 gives 1.065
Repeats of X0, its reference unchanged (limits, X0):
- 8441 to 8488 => 28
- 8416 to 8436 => 16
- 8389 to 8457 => 32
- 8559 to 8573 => 15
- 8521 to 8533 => 7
